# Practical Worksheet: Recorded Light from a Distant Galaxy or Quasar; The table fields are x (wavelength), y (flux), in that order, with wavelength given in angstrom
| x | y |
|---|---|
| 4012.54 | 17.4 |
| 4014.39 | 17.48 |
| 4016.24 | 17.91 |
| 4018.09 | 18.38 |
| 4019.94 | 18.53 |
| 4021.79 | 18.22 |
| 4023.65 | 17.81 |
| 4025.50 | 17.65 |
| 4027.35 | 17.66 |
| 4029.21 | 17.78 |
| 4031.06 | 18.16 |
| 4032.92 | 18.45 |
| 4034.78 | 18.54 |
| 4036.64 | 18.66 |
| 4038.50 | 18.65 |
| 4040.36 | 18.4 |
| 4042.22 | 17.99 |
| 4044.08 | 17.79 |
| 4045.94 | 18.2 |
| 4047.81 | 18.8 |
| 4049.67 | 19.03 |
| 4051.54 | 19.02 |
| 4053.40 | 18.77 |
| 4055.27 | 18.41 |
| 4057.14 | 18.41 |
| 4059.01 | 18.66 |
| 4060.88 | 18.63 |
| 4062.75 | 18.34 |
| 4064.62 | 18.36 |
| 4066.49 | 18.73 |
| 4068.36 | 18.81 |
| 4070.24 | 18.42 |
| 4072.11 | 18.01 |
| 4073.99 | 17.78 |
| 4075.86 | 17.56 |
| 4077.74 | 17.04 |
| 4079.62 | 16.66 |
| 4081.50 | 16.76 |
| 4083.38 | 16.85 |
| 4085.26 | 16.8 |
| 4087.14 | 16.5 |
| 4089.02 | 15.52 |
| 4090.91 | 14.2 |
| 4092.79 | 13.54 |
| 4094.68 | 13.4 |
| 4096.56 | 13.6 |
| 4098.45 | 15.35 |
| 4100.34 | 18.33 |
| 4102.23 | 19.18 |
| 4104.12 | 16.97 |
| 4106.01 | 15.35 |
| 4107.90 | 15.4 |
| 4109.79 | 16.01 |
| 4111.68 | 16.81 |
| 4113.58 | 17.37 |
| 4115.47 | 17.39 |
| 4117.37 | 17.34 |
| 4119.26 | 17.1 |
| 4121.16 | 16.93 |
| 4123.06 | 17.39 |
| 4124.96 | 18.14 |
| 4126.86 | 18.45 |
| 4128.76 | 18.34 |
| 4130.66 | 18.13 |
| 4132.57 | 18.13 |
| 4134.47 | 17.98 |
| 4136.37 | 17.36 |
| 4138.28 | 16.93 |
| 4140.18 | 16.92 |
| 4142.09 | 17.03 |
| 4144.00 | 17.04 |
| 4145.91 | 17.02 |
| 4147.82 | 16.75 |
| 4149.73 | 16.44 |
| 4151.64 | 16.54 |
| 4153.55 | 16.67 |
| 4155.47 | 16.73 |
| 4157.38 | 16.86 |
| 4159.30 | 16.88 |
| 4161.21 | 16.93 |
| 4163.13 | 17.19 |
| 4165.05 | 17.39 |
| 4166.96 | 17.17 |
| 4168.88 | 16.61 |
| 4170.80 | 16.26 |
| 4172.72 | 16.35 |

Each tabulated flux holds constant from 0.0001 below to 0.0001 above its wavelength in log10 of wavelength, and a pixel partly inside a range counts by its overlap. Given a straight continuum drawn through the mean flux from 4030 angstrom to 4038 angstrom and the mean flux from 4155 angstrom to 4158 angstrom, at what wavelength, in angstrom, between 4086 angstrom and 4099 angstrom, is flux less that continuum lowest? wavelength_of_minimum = 4094.68 angstrom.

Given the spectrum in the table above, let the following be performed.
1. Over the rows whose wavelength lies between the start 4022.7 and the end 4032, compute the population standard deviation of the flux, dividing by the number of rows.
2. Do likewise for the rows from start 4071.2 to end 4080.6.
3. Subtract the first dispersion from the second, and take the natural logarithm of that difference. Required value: -1.2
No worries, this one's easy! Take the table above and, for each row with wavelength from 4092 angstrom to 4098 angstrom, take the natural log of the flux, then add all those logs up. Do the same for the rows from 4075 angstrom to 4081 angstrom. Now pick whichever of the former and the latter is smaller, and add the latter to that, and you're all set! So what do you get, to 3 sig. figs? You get 16.3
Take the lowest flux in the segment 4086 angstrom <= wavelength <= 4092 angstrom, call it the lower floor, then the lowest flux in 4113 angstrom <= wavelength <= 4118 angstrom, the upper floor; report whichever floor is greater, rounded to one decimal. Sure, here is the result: 17.3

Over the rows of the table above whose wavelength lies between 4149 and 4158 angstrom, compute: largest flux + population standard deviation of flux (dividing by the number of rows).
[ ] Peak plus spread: 17.0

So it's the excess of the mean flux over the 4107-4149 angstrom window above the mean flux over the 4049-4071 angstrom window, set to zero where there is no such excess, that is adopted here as 0.00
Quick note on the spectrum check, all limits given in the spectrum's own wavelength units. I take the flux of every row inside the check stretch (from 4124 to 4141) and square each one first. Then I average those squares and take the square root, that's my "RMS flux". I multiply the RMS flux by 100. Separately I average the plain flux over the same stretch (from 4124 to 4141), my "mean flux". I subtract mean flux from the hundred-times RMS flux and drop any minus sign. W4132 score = 1765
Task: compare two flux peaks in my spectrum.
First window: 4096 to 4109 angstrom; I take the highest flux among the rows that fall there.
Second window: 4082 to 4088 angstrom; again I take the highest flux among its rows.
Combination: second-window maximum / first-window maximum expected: 0.88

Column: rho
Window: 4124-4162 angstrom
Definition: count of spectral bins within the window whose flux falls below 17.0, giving 10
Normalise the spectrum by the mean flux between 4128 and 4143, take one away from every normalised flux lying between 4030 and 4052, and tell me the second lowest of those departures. 0.02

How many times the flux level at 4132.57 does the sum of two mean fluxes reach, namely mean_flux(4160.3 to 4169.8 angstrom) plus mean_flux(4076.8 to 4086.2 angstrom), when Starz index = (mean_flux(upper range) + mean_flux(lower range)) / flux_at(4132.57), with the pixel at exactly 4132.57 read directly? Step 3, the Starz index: 1.87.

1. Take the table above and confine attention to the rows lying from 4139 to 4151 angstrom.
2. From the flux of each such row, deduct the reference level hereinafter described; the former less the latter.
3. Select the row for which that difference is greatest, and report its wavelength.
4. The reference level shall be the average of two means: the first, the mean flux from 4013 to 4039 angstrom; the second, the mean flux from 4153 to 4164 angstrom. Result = 4144.00 angstrom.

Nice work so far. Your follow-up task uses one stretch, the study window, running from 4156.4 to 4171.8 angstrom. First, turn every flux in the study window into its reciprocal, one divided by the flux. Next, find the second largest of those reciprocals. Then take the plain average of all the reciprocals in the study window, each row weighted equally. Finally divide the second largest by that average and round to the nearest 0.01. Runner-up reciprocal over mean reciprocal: 1.02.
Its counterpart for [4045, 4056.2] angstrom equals 1.02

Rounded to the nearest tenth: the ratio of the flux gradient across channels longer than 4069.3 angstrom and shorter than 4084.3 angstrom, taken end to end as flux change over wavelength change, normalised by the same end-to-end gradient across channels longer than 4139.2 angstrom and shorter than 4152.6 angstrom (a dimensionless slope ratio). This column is 3.6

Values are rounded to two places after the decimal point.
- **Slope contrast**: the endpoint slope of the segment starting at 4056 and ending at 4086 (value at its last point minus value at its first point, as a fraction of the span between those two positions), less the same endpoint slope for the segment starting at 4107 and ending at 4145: -0.10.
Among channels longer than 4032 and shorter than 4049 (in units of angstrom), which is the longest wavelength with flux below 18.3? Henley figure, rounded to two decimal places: 4045.94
